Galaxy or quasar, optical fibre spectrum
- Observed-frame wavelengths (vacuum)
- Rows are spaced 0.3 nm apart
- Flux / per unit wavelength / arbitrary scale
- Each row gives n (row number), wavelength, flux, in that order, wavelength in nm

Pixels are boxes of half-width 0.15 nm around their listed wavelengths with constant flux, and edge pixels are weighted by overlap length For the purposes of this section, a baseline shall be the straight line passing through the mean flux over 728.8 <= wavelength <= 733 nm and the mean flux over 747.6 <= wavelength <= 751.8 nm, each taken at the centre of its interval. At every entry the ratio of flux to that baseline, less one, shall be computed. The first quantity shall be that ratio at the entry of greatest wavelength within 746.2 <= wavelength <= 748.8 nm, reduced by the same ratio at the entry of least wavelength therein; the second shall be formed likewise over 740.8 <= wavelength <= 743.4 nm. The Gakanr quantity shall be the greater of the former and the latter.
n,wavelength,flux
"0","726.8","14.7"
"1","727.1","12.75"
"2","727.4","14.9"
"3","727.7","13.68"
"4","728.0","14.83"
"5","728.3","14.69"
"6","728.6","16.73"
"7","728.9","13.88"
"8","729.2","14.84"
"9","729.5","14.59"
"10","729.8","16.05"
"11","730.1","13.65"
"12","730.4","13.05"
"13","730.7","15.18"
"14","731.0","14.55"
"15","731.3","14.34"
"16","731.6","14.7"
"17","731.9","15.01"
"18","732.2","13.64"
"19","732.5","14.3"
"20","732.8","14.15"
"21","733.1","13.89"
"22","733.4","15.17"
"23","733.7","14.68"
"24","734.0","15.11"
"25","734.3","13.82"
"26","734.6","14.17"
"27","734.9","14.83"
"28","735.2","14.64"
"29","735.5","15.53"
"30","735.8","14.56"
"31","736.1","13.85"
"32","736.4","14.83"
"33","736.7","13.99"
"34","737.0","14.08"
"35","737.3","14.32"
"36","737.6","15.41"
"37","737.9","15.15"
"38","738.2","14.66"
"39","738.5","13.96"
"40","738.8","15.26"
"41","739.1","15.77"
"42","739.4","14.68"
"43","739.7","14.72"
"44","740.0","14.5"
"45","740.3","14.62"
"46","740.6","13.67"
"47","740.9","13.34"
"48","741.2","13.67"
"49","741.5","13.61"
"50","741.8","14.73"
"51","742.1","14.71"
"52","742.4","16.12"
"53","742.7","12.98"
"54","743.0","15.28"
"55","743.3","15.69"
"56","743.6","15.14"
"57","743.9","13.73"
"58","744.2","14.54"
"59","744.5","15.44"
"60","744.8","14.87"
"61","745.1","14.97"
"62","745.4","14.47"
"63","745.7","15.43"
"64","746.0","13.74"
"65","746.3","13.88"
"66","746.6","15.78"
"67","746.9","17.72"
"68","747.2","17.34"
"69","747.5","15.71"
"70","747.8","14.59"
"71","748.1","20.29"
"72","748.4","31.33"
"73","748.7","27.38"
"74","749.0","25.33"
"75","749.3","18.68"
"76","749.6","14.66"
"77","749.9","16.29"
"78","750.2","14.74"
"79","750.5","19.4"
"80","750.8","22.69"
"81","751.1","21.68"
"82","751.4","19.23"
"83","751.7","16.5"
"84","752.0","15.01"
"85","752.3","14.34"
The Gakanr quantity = 0.65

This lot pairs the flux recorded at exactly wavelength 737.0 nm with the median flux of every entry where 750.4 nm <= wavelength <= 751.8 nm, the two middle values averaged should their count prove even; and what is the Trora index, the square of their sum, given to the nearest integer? 1121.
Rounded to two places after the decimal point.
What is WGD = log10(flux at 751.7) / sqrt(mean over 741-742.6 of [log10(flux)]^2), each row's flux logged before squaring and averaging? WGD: 1.05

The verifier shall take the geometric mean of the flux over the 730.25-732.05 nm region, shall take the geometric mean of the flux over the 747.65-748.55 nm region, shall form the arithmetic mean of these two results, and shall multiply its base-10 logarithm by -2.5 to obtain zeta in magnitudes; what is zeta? -3.12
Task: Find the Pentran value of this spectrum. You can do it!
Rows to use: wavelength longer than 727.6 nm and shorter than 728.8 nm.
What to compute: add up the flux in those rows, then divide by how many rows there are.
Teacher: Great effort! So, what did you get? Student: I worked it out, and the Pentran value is 15.0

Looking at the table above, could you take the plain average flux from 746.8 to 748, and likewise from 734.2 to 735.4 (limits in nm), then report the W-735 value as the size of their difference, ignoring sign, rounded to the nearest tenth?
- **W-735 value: 2.0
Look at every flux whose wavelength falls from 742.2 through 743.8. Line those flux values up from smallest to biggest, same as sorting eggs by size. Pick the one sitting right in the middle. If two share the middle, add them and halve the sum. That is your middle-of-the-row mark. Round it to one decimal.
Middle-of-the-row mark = 15.3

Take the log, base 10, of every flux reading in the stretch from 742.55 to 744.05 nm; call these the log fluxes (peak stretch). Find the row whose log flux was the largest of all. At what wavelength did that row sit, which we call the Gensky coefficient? 743.3 nm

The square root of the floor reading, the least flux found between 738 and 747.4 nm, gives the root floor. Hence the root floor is 3.60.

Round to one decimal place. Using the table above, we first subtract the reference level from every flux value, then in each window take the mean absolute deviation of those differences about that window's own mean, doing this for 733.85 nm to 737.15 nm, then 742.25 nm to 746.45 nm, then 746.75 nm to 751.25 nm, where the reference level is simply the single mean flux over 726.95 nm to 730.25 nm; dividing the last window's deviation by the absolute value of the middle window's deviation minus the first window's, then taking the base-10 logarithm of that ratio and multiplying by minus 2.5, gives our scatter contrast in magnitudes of -3.0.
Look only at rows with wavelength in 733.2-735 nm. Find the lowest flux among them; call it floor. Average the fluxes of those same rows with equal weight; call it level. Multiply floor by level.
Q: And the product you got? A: 202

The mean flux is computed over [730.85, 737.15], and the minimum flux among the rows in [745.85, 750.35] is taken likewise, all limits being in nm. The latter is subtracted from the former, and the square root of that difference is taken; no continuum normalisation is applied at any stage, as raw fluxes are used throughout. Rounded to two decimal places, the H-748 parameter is 0.85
